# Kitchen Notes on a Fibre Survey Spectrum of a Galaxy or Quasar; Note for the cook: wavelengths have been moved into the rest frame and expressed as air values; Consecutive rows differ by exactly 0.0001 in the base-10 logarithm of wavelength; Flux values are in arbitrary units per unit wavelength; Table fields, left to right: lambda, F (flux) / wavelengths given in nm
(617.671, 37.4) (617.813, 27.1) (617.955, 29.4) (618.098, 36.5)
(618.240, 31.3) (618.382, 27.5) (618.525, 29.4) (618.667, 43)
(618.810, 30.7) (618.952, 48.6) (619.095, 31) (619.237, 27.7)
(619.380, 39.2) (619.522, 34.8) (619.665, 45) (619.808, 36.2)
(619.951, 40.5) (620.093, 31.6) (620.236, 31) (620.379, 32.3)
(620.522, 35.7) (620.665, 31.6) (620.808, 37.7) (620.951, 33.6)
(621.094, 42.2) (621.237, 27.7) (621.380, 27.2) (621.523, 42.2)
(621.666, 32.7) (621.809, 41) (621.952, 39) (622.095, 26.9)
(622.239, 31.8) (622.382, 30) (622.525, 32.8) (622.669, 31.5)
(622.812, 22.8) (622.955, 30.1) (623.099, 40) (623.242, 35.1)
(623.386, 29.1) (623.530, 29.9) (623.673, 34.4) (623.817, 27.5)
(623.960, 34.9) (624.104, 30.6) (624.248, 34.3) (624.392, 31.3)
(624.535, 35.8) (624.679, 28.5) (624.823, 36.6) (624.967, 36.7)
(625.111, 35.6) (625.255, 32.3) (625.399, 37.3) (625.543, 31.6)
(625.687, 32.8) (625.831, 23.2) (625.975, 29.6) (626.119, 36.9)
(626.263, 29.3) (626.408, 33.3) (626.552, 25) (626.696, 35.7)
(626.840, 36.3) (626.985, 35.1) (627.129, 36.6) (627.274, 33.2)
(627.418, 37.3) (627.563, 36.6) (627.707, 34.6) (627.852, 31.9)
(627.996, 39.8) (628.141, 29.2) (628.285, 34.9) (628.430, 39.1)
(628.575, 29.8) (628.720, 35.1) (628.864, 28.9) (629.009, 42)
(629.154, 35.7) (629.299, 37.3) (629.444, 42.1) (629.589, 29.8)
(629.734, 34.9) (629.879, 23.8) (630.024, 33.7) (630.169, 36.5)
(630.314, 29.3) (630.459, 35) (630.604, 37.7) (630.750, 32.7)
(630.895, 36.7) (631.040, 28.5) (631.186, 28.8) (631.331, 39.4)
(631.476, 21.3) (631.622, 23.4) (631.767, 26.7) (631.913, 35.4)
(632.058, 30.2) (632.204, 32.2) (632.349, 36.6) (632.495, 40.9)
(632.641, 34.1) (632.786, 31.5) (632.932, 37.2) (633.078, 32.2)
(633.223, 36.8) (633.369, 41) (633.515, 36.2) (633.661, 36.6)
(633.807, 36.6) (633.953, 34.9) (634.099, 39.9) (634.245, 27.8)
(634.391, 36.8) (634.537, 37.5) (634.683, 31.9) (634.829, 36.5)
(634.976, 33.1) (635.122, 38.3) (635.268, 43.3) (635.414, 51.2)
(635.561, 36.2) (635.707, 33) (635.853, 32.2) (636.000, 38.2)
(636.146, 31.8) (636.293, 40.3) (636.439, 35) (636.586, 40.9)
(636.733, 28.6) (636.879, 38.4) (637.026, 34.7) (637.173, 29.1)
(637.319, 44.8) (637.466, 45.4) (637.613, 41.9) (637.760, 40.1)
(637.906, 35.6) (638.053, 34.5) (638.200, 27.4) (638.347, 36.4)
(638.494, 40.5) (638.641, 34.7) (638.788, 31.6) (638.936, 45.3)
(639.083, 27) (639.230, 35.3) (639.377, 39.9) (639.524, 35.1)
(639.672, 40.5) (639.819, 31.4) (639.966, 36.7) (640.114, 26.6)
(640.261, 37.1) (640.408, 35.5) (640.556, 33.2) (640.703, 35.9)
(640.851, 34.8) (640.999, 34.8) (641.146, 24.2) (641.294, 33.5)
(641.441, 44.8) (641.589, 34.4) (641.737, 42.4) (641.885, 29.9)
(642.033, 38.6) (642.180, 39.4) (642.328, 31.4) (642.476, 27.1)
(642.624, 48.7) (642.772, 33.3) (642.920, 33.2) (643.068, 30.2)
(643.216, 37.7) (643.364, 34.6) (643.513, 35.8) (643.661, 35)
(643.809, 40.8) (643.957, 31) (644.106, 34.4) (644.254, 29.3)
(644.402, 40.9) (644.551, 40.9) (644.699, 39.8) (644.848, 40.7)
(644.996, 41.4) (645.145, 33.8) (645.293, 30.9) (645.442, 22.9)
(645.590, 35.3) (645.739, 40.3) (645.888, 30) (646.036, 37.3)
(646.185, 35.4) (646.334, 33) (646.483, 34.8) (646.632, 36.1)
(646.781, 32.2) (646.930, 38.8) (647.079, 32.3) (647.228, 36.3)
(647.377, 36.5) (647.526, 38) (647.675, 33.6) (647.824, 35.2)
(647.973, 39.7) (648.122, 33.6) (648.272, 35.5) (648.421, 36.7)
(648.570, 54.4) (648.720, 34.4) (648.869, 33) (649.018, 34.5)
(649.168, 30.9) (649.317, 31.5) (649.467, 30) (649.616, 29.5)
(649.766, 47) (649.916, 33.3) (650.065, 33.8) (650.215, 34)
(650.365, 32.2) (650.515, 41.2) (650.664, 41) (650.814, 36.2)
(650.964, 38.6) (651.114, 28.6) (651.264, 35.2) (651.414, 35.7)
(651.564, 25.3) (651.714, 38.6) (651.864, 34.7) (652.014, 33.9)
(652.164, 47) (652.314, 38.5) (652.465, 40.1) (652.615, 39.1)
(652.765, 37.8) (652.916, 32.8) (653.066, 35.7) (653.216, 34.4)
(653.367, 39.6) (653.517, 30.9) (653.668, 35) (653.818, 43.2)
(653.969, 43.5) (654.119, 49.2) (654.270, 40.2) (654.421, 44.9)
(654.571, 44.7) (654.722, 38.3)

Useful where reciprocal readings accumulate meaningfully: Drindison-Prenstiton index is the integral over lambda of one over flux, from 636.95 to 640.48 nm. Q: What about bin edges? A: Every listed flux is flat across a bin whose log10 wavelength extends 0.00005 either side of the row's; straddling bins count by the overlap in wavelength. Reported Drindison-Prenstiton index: 0.1000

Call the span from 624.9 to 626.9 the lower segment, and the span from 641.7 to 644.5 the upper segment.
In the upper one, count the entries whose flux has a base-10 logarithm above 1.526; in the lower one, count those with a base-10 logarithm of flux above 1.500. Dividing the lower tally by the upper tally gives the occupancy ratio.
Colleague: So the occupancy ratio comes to 0.8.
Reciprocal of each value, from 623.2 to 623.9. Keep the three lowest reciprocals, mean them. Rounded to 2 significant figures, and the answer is 0.030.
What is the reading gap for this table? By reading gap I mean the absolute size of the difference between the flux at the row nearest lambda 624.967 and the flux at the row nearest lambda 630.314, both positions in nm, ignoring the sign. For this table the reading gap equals 7.4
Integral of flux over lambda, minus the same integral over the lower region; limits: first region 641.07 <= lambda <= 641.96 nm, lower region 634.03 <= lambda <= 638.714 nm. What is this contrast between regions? -141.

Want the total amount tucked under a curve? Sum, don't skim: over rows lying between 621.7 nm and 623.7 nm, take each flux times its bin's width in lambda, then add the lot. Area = 65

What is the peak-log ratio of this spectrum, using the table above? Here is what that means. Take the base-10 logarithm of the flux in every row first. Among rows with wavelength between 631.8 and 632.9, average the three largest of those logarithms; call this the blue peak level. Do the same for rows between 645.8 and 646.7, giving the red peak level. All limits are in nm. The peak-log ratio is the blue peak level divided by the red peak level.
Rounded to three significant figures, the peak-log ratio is 1.01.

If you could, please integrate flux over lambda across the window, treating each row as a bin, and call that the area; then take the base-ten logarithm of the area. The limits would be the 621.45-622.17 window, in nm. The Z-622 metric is 1.42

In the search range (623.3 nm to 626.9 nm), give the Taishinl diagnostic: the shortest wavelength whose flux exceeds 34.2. 623.673 nm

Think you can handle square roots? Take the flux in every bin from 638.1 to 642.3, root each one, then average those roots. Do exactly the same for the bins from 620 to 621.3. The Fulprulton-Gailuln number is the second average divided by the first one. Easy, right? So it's 0.98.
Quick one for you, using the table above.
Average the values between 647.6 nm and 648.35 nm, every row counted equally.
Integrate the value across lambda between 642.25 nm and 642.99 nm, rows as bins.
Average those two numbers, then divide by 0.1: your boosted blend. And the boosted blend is 306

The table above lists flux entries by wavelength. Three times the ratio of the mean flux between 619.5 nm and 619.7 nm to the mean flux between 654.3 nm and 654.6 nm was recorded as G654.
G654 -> 2.7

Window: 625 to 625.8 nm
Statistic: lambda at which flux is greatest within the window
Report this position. 625.399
